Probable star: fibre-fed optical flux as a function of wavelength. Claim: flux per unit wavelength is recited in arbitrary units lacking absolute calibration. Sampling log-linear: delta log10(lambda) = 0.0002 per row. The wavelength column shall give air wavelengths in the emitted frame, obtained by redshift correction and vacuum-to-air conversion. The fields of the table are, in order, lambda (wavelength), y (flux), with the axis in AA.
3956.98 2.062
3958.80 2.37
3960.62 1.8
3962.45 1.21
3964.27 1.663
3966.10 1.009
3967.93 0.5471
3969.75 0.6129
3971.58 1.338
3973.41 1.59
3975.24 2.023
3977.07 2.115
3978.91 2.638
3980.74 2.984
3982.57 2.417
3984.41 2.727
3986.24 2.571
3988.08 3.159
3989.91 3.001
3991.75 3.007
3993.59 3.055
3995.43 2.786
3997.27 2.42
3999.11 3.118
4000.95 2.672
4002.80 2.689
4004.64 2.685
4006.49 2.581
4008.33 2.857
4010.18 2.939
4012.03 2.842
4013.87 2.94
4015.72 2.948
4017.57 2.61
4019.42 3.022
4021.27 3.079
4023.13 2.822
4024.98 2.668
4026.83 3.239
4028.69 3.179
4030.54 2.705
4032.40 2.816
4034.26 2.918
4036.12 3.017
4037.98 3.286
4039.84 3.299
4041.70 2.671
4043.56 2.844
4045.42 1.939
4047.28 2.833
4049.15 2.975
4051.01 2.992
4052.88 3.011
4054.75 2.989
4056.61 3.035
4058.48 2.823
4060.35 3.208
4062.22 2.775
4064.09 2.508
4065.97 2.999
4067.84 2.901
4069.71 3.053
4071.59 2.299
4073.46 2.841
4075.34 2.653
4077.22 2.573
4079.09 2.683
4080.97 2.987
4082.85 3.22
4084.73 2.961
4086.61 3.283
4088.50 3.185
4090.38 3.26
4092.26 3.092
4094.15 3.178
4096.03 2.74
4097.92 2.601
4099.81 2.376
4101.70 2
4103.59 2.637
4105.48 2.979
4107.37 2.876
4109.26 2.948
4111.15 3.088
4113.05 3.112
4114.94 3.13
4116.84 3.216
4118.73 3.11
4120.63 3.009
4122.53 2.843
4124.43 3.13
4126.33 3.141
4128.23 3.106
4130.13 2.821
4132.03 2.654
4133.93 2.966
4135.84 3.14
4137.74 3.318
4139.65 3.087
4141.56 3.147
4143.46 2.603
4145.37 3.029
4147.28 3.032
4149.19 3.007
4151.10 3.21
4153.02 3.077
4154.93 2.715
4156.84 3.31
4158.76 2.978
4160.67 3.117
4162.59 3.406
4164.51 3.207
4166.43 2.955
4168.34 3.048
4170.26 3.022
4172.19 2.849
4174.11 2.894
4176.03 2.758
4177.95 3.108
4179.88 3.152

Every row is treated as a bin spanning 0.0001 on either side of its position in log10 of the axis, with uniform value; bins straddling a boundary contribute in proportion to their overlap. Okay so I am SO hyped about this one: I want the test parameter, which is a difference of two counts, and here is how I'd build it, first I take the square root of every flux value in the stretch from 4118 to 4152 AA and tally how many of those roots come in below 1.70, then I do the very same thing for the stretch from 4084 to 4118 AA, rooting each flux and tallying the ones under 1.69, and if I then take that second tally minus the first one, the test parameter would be 1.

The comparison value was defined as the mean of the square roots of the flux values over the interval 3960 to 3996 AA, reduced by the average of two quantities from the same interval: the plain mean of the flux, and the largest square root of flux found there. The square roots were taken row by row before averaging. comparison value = -0.526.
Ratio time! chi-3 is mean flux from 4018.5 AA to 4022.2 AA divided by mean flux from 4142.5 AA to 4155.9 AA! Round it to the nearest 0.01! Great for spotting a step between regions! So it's 1.03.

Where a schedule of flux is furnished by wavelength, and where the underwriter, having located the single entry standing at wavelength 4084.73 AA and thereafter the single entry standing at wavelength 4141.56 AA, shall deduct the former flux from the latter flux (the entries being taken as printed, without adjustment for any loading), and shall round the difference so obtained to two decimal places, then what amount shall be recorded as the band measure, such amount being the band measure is 0.19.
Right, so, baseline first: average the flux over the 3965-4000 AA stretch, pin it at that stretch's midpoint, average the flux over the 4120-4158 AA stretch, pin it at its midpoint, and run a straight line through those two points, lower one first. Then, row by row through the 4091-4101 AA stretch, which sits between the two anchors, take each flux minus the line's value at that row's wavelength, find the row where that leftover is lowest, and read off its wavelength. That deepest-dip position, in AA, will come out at 4099.81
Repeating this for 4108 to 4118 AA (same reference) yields 4109.26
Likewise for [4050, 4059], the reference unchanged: 4058.48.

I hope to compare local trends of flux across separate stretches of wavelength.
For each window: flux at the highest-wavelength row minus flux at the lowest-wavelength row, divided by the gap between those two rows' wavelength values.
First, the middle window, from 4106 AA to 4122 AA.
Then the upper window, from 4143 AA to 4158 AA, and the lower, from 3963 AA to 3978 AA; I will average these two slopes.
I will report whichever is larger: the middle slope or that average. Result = 0.044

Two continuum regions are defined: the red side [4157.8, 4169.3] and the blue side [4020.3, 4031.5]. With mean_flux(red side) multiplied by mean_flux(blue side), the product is 9.2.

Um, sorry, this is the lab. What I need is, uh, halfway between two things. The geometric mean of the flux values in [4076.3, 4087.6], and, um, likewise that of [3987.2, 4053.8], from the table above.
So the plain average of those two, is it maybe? 2.90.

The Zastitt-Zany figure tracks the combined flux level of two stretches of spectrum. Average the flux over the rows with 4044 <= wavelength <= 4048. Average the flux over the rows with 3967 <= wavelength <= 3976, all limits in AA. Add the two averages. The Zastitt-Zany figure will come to 3.6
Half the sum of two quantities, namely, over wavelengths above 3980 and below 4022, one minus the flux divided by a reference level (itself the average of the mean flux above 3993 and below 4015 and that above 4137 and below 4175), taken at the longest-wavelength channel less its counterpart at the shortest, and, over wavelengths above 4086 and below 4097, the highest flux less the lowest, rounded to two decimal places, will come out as 0.26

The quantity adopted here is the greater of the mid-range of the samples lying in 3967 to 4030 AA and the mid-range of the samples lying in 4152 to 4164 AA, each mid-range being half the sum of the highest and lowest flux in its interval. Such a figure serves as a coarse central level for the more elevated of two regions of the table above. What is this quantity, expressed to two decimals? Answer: 3.06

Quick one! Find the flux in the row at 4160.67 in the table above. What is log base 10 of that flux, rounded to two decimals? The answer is 0.49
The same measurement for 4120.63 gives 0.48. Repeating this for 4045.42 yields 0.29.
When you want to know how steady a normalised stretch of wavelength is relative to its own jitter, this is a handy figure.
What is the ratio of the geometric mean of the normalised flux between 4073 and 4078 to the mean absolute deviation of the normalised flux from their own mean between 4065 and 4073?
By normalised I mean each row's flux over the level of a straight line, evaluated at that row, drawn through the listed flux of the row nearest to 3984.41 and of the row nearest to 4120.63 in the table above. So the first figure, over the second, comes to 10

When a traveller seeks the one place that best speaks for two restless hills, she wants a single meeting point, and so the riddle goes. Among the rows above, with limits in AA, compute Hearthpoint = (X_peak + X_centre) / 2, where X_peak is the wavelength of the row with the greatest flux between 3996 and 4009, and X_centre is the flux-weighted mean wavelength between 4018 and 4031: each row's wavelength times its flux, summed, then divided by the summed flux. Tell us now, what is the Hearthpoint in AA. 4012.0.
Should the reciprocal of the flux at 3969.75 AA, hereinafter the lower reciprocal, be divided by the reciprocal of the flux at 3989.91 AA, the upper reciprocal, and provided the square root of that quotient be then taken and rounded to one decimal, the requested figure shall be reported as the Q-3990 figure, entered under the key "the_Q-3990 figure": 2.2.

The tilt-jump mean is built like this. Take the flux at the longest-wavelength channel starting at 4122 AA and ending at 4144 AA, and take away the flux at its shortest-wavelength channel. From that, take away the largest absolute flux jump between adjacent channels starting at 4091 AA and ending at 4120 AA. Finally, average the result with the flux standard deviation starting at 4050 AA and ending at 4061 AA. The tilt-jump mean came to -0.38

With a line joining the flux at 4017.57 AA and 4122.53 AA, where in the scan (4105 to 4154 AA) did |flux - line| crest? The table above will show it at 4137.74 AA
